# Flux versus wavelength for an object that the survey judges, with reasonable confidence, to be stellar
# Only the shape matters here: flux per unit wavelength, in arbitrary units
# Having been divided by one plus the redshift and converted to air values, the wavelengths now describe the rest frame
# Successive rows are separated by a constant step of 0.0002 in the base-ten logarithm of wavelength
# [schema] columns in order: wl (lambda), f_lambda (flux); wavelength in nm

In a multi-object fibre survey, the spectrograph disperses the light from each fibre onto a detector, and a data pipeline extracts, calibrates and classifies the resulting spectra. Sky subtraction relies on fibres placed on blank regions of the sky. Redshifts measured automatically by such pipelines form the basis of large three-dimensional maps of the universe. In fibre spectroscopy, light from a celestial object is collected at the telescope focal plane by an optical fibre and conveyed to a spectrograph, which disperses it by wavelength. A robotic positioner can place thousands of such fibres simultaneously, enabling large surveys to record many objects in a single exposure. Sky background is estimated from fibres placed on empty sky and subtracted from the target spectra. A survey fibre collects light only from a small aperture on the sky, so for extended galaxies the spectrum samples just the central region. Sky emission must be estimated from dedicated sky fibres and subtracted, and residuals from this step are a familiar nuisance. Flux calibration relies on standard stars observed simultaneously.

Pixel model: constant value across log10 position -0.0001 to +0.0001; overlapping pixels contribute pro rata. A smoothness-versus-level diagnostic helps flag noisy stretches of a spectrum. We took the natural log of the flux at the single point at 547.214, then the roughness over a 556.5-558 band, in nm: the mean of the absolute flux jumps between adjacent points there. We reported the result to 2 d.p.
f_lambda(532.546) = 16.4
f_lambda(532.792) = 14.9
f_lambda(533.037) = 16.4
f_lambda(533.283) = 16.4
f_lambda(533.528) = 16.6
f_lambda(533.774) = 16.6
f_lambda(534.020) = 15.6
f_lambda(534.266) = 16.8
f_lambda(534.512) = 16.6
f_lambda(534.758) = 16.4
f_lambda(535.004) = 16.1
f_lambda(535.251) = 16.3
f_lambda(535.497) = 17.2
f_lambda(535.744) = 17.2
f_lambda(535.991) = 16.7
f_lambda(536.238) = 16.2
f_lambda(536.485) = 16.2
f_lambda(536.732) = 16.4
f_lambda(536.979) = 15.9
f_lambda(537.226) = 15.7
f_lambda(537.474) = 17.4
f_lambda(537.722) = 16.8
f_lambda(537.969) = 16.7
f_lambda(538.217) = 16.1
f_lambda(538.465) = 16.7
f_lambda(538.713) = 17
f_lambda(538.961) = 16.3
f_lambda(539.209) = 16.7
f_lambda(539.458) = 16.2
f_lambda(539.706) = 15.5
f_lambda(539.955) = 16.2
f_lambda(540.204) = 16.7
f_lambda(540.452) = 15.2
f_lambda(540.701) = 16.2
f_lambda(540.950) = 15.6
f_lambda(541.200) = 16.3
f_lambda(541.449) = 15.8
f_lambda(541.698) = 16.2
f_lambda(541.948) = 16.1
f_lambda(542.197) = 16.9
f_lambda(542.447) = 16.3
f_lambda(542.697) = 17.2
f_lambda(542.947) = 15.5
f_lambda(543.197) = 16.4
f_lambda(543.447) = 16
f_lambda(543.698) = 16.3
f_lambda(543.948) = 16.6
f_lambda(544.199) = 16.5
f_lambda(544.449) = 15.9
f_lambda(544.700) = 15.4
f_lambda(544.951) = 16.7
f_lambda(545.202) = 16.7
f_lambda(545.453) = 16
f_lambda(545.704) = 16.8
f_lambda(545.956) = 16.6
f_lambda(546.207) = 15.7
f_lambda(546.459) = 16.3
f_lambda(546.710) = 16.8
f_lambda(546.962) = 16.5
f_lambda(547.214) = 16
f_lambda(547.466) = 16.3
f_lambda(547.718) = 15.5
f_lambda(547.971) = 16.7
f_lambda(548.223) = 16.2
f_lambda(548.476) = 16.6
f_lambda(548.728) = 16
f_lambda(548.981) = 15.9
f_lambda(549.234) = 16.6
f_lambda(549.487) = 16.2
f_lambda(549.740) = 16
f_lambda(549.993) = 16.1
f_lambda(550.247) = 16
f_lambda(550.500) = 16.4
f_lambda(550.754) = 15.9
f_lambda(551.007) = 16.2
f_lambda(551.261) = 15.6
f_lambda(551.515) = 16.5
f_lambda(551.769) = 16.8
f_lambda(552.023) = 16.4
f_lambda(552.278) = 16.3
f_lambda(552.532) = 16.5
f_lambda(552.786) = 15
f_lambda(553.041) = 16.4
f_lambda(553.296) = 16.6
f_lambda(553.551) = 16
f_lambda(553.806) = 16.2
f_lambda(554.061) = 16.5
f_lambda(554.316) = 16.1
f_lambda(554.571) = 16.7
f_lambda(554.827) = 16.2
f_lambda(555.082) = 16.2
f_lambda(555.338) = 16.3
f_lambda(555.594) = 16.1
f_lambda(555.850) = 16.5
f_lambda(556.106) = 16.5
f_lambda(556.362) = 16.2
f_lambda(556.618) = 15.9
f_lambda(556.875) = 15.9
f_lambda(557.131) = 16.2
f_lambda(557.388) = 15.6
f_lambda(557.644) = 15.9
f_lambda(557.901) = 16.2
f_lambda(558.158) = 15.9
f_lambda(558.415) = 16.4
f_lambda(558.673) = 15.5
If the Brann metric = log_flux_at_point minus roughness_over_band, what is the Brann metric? 2.47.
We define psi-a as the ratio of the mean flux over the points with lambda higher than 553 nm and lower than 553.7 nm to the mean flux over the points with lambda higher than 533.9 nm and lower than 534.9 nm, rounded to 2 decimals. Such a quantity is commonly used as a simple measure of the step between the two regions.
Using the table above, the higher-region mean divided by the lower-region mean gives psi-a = 1.00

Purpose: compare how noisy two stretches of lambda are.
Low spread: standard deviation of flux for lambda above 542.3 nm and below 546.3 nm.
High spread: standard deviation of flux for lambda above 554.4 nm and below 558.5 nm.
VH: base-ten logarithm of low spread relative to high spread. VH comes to 0.25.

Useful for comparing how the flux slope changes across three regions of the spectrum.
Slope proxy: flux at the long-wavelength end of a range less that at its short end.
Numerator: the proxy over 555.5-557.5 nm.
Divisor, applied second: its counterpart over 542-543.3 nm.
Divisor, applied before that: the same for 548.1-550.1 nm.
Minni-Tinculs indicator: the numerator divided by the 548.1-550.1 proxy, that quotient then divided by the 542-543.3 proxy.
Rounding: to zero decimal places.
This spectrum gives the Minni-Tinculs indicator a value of -10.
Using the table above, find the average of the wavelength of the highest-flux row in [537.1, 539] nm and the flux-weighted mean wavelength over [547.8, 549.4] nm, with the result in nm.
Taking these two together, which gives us 543.04 nm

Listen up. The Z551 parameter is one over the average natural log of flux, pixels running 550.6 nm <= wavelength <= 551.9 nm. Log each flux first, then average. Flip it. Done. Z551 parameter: 0.359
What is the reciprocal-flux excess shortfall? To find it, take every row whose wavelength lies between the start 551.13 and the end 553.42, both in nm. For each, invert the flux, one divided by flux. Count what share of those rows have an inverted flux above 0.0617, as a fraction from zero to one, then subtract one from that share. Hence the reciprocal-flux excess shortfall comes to -0.8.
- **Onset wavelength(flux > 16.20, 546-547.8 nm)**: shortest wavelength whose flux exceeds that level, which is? 546.459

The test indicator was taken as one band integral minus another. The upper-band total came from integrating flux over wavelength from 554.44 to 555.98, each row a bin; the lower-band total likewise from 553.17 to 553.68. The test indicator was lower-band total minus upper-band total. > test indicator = -17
